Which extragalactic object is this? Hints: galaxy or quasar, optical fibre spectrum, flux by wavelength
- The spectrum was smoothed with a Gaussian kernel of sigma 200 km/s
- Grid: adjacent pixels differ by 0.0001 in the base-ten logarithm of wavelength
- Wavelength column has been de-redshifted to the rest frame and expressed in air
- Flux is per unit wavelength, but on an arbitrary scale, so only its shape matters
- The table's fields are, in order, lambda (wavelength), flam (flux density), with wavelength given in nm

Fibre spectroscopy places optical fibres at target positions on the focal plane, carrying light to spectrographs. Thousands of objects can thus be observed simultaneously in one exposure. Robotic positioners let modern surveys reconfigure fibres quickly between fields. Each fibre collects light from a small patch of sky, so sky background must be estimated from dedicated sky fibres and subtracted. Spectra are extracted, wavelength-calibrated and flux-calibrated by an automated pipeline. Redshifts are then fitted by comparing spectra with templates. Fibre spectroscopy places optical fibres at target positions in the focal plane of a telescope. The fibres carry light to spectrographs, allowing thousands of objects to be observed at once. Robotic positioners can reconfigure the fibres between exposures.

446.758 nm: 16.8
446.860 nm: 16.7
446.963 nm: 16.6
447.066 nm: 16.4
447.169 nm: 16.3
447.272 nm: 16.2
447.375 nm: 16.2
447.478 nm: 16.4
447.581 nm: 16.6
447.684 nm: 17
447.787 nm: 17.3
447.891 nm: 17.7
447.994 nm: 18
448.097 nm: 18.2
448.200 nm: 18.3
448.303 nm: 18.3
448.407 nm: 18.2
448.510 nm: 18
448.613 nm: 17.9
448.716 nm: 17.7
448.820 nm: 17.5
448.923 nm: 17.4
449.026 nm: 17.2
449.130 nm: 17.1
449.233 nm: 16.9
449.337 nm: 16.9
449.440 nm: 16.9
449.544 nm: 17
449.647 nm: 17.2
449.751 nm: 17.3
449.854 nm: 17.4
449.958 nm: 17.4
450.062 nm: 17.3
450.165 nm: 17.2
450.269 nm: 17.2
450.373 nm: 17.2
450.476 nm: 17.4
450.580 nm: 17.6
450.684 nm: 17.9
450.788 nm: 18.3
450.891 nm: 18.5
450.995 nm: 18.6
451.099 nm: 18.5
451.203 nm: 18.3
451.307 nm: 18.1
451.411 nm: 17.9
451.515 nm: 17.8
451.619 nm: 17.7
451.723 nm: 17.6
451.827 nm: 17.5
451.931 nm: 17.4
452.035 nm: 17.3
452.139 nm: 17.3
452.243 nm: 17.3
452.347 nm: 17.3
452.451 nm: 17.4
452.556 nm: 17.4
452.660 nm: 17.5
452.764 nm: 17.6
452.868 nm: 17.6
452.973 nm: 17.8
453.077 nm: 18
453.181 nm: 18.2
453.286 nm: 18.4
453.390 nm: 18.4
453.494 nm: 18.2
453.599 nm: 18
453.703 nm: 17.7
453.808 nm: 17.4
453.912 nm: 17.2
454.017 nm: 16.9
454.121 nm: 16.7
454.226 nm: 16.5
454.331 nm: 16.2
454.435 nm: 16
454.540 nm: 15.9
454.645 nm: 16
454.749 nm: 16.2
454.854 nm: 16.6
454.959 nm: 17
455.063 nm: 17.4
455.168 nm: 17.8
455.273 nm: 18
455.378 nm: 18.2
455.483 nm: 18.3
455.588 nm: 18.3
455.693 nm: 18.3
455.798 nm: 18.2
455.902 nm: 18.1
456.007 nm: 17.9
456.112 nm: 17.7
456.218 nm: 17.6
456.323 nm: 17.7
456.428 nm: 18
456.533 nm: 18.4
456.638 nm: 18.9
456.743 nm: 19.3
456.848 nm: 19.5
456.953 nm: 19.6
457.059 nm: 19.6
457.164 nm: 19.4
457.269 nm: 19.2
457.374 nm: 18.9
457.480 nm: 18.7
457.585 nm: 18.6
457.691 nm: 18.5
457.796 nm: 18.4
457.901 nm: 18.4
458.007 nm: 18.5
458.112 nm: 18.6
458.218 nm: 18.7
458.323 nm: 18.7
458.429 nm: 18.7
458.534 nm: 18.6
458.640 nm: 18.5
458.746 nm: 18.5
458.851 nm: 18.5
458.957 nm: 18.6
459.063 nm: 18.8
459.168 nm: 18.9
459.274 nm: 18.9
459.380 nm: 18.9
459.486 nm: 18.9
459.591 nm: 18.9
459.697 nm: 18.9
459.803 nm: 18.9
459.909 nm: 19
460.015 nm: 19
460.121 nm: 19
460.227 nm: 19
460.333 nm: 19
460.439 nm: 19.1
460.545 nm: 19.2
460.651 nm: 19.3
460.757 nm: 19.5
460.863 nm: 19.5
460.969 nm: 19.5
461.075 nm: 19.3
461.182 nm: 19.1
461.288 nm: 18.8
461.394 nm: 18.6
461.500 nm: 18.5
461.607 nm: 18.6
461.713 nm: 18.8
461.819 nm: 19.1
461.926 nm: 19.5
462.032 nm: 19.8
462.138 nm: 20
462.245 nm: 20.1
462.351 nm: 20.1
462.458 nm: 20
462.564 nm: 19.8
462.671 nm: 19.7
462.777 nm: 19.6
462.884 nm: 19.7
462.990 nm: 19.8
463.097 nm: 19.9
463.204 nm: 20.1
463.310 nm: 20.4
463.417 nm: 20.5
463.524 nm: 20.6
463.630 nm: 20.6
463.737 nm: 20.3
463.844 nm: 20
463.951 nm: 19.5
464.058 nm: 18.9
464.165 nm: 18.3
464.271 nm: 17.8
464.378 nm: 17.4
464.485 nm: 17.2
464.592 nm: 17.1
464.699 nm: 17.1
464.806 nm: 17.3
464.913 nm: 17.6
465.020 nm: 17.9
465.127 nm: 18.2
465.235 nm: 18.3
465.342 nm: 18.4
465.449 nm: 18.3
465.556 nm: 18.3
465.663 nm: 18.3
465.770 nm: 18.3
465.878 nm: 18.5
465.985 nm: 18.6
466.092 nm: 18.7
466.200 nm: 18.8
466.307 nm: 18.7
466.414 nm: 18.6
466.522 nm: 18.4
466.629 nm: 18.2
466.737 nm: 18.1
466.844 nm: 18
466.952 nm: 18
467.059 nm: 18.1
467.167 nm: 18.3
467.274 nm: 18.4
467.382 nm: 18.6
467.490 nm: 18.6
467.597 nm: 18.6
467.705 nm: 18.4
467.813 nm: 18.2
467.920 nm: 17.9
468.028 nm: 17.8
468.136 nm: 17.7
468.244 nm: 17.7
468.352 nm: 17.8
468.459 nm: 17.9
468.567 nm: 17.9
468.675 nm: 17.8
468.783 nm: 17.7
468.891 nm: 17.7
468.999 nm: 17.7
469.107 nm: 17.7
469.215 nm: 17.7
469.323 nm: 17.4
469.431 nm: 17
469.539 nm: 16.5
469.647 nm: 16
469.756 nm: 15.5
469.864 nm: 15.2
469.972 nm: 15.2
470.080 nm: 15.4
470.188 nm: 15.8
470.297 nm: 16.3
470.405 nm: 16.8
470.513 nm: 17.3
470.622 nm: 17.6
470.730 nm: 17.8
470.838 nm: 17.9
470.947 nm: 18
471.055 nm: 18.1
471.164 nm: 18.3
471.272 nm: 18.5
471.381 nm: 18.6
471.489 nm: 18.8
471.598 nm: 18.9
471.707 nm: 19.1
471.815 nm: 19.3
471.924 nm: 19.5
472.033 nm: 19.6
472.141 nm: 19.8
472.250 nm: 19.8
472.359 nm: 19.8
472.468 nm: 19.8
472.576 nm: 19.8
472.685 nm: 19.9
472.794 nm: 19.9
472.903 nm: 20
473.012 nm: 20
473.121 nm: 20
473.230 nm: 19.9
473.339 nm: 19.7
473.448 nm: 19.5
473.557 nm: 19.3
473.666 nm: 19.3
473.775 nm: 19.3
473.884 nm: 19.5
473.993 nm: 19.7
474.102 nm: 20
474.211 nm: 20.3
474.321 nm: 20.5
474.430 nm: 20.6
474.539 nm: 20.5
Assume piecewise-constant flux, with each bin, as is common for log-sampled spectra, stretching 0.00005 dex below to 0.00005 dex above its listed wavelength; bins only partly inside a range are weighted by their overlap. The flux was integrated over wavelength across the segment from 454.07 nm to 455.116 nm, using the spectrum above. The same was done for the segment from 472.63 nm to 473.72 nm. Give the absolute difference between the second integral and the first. 4.3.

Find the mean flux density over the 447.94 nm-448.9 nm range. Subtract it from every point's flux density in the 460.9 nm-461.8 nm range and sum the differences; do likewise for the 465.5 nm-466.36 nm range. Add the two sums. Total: 11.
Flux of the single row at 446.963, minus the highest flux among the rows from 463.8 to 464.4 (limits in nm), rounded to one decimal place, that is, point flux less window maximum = -3.4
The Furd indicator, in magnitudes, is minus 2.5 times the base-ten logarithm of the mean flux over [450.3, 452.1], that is -3.13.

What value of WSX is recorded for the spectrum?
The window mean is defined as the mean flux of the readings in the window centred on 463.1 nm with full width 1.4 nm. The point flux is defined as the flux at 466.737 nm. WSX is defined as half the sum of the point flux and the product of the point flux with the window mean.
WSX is 191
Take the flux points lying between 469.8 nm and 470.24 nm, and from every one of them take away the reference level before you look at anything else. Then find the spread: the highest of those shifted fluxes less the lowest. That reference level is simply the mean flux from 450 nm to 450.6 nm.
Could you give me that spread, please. 0.60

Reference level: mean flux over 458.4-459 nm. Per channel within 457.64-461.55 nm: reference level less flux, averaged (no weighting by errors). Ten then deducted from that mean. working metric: -10.3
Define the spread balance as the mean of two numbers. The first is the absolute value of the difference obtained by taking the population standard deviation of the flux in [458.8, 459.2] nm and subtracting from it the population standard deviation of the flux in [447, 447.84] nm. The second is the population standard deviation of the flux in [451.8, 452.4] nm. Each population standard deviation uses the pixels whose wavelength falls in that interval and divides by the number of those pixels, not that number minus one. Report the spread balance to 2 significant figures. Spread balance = 0.15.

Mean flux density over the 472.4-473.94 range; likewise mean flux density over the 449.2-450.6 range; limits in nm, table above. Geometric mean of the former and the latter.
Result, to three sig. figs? 18.4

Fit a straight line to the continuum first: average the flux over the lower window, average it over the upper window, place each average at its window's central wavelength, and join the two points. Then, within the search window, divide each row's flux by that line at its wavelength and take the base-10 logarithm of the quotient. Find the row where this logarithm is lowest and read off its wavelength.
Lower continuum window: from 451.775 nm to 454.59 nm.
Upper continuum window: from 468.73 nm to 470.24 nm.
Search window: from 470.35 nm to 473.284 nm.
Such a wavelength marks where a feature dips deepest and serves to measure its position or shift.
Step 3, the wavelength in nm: 470.405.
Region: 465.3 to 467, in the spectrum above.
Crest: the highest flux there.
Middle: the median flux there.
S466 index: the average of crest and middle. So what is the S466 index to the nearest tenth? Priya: 18.6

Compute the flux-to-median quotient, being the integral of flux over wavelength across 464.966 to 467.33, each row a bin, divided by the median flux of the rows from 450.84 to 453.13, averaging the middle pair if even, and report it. 2.46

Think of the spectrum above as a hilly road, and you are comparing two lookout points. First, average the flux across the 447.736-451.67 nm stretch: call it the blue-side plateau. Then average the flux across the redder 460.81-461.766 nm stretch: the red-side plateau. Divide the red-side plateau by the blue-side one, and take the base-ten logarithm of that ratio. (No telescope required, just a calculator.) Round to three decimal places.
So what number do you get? 0.031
